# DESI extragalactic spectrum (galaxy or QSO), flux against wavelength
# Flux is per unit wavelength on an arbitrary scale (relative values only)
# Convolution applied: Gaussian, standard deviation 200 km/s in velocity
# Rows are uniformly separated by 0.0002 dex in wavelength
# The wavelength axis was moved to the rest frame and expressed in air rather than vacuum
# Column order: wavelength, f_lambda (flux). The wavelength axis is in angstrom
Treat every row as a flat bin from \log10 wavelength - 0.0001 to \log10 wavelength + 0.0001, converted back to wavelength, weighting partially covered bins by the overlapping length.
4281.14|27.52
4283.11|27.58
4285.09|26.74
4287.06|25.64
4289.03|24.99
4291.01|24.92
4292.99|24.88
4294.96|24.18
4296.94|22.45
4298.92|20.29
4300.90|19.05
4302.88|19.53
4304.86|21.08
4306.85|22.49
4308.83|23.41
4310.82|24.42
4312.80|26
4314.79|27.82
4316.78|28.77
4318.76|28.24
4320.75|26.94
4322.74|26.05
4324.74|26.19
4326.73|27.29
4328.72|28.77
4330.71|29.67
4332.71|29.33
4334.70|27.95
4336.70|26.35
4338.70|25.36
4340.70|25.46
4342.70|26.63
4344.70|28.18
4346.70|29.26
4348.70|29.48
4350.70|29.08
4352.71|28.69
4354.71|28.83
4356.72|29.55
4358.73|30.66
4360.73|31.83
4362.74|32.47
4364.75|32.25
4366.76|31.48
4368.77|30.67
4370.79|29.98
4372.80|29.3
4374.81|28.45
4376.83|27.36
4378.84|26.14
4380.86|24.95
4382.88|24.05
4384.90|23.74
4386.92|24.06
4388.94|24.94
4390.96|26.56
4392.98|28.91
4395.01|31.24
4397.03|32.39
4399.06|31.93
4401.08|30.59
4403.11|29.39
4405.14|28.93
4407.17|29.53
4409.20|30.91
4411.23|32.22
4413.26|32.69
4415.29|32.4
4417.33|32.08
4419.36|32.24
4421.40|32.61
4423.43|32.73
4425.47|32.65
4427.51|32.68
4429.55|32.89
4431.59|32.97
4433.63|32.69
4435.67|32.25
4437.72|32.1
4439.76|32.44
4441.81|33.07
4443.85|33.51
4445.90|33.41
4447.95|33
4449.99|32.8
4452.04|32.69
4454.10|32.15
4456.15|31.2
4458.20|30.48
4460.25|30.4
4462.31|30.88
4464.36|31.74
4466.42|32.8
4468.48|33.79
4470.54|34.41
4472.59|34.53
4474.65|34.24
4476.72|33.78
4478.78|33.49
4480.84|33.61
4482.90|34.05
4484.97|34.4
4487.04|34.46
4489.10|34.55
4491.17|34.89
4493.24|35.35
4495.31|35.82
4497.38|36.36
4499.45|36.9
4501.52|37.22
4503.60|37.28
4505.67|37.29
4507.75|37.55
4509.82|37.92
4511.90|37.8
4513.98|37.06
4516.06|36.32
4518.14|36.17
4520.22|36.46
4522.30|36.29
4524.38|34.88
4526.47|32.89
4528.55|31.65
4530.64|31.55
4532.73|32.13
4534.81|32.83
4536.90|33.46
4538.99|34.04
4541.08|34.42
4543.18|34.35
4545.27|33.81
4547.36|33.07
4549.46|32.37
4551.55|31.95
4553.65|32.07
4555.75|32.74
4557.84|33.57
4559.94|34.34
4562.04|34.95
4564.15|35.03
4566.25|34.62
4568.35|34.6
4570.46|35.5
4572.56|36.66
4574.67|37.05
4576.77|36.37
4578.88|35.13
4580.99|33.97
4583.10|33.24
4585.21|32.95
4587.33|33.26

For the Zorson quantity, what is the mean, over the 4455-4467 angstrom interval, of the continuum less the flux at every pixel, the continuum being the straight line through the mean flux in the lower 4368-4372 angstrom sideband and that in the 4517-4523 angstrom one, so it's 2.7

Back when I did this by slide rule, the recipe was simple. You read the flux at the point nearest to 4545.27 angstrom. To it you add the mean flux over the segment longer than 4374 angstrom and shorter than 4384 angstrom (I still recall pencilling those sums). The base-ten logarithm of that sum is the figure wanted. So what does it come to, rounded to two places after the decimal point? 1.78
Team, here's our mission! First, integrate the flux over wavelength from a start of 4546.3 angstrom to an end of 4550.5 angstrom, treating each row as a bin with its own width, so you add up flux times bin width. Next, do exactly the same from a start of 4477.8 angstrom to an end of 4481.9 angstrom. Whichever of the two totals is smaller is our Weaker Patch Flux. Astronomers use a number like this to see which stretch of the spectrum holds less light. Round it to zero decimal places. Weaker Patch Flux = 137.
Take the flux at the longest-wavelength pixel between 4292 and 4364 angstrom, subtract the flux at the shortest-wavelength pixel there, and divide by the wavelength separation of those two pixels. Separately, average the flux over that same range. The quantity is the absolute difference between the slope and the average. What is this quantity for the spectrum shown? 26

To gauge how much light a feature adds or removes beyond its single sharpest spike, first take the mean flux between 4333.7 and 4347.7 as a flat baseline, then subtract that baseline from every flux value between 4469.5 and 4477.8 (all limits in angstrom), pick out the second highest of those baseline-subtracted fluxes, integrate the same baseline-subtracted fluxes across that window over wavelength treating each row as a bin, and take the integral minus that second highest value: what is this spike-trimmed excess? 52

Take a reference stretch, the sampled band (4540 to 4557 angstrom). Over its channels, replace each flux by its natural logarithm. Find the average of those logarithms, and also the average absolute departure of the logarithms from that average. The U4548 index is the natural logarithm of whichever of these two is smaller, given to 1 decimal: -3.7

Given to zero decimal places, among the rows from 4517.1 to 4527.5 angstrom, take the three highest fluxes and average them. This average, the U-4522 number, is 36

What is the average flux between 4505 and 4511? 37.6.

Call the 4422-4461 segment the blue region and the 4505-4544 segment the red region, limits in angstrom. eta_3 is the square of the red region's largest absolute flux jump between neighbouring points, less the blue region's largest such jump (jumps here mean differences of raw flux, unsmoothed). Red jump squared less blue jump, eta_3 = 3.0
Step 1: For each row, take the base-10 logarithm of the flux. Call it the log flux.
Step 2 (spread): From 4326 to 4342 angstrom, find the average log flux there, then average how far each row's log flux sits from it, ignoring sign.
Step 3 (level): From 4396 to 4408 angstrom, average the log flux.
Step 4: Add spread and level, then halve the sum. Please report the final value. 0.753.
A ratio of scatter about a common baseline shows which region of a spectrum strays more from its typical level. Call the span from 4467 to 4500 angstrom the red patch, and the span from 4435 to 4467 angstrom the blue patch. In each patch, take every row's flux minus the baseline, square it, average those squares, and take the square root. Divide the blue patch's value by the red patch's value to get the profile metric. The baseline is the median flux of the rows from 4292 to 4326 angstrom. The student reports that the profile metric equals 0.76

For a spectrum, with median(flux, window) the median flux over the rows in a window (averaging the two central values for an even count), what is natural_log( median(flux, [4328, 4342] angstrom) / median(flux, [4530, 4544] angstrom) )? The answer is -0.18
